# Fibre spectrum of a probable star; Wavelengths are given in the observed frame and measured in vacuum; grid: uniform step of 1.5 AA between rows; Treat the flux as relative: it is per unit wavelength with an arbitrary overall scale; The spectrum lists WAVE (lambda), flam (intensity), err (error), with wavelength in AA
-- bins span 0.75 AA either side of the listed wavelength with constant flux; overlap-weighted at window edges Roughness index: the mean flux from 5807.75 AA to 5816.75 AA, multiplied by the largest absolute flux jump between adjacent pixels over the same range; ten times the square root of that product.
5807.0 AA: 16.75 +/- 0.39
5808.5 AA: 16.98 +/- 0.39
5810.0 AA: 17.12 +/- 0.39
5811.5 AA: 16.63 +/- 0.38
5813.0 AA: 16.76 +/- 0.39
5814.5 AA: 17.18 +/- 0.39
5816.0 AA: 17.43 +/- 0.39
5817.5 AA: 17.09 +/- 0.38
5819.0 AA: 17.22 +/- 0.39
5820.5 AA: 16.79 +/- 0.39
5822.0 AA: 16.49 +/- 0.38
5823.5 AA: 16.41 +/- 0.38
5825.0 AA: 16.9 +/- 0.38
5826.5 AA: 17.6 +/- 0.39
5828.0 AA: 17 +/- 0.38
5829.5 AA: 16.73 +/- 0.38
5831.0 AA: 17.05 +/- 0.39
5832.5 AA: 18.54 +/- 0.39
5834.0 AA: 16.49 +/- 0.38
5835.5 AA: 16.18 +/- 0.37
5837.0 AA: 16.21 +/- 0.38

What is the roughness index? 29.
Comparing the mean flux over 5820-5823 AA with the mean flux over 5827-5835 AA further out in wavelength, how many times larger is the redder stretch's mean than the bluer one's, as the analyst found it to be 1.03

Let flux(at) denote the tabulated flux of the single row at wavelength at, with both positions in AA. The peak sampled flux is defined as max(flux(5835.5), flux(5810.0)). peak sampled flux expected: 17.1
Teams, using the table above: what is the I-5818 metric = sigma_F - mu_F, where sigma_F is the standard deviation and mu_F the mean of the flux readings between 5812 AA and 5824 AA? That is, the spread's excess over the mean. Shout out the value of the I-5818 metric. -16.6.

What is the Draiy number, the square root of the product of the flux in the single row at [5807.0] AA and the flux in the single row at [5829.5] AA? 16.74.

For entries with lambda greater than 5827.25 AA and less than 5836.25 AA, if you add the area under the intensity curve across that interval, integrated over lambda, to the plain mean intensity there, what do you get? 170.0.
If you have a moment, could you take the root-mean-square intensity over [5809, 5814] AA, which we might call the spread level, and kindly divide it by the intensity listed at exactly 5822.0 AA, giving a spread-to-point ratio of 1.021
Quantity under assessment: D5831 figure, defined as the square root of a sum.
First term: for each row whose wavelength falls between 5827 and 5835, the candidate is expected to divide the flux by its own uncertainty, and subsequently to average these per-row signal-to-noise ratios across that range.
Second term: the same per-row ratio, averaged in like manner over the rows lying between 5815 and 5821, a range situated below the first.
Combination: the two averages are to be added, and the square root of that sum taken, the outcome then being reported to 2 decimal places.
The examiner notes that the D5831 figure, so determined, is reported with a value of 9.43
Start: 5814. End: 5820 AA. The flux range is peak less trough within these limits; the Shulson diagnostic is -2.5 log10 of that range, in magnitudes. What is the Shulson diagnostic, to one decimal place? 1.2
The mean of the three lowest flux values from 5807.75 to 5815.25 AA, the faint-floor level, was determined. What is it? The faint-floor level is 16.8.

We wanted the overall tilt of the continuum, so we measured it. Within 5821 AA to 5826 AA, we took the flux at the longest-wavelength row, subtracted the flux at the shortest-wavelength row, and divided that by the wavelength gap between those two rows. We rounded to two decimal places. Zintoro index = 0.14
